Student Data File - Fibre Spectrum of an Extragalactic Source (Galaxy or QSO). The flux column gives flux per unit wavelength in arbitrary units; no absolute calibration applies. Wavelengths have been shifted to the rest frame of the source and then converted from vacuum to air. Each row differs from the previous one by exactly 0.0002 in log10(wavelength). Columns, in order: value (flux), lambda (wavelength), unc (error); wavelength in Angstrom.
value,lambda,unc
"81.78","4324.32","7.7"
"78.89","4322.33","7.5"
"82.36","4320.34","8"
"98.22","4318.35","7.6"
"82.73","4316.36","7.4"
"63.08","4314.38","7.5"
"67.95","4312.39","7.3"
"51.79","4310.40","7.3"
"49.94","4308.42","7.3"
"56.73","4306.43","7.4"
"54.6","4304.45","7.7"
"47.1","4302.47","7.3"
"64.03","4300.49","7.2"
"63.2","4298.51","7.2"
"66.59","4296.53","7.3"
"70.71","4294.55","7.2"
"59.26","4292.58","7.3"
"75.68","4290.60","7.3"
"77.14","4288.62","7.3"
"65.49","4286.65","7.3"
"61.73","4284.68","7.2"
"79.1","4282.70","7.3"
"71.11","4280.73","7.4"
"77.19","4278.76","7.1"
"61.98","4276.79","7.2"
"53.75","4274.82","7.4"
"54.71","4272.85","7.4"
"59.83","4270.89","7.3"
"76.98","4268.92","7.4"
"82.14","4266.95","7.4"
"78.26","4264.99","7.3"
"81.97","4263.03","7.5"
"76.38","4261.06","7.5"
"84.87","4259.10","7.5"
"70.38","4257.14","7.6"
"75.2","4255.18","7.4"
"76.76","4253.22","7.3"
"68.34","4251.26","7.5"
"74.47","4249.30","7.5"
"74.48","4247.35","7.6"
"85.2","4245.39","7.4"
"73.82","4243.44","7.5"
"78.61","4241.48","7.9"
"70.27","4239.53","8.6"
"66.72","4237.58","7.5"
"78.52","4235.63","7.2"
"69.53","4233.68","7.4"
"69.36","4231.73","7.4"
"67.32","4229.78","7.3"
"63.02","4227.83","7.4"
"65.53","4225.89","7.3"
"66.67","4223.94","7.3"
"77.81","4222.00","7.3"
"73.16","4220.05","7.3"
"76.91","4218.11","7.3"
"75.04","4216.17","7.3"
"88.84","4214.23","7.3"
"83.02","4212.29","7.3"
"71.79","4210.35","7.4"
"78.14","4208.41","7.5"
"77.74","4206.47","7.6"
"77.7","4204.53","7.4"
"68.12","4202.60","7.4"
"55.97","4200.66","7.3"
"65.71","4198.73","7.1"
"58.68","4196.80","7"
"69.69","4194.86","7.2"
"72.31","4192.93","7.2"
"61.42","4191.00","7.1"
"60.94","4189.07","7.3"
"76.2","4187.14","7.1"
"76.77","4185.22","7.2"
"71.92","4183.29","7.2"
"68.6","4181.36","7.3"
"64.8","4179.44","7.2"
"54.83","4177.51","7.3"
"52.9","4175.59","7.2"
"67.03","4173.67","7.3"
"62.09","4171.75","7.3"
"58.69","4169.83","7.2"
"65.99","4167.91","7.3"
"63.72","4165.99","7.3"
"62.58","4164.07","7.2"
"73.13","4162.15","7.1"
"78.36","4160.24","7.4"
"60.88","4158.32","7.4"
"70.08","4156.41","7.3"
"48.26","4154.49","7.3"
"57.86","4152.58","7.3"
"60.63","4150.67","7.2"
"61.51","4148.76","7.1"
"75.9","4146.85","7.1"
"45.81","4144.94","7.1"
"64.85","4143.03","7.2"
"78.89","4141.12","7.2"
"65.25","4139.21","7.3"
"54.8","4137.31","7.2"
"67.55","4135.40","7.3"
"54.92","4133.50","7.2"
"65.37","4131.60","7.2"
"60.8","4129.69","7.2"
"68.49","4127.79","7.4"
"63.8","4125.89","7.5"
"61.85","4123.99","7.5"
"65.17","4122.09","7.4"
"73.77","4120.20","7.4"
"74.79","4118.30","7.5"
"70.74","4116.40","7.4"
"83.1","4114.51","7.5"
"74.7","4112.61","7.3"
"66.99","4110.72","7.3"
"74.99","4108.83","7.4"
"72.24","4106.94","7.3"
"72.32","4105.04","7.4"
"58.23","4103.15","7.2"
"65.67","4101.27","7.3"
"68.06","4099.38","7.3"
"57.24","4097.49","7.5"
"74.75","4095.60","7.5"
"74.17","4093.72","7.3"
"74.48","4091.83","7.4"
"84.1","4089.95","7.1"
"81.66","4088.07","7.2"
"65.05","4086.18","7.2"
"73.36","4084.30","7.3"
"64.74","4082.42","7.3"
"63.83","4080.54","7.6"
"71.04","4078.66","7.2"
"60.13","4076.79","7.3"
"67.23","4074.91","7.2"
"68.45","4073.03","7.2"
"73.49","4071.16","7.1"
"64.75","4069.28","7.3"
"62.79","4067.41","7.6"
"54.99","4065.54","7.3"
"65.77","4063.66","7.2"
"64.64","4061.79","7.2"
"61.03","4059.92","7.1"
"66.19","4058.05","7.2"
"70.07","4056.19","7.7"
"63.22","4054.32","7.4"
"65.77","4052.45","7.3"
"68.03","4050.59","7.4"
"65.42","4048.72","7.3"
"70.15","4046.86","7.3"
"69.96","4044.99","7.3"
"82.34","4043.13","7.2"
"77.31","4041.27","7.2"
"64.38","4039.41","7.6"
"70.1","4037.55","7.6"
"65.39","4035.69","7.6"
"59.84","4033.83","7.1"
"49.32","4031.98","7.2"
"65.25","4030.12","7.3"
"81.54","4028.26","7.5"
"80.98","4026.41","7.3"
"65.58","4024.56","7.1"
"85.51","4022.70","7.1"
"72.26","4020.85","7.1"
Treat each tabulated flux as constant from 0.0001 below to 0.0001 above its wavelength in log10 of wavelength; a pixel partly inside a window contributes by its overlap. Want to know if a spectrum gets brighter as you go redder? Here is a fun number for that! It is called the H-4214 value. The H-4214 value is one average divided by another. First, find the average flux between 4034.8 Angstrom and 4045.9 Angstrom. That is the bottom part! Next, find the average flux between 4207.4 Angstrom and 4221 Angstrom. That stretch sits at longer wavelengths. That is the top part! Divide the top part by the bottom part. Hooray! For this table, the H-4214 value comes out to 1.09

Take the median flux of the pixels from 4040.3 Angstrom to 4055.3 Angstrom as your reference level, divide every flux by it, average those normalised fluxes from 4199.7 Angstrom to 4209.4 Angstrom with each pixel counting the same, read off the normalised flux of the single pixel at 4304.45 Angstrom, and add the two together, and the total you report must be 1.828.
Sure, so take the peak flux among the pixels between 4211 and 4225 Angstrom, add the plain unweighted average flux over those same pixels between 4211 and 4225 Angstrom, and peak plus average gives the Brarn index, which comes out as 166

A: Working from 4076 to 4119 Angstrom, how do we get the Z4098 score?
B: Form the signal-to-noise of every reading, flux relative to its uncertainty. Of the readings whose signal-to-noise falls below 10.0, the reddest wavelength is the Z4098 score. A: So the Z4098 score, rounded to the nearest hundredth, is 4118.30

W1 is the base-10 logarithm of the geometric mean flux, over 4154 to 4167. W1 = 1.81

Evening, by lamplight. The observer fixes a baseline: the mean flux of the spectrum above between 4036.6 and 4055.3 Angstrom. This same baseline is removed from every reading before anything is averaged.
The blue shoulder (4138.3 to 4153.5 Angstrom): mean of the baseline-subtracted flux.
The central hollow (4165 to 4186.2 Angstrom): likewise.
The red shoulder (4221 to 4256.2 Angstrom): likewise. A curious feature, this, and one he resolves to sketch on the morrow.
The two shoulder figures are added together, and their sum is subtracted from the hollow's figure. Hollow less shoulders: -2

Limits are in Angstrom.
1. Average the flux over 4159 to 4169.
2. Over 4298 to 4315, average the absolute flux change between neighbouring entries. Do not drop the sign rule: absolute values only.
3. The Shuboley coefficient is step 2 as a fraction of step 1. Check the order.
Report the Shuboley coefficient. 0.10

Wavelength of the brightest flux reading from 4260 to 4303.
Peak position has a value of 4266.95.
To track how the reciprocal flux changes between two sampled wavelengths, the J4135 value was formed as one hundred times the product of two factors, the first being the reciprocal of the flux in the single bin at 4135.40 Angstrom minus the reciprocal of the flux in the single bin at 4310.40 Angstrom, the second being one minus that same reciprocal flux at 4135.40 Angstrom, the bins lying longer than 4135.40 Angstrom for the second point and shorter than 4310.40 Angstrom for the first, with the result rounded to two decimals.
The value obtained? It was -0.44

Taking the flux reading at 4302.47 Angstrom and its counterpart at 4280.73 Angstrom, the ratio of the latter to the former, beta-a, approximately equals 1.51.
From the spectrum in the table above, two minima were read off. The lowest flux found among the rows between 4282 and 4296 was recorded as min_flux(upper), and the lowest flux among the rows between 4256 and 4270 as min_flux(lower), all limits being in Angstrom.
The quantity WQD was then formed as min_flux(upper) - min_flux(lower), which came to -11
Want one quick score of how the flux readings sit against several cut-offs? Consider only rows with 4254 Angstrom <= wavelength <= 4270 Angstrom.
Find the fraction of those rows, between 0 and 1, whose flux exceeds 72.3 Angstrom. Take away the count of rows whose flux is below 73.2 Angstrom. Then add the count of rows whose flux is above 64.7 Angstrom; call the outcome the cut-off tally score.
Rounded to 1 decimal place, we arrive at 7.9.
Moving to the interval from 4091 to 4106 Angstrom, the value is 1.5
